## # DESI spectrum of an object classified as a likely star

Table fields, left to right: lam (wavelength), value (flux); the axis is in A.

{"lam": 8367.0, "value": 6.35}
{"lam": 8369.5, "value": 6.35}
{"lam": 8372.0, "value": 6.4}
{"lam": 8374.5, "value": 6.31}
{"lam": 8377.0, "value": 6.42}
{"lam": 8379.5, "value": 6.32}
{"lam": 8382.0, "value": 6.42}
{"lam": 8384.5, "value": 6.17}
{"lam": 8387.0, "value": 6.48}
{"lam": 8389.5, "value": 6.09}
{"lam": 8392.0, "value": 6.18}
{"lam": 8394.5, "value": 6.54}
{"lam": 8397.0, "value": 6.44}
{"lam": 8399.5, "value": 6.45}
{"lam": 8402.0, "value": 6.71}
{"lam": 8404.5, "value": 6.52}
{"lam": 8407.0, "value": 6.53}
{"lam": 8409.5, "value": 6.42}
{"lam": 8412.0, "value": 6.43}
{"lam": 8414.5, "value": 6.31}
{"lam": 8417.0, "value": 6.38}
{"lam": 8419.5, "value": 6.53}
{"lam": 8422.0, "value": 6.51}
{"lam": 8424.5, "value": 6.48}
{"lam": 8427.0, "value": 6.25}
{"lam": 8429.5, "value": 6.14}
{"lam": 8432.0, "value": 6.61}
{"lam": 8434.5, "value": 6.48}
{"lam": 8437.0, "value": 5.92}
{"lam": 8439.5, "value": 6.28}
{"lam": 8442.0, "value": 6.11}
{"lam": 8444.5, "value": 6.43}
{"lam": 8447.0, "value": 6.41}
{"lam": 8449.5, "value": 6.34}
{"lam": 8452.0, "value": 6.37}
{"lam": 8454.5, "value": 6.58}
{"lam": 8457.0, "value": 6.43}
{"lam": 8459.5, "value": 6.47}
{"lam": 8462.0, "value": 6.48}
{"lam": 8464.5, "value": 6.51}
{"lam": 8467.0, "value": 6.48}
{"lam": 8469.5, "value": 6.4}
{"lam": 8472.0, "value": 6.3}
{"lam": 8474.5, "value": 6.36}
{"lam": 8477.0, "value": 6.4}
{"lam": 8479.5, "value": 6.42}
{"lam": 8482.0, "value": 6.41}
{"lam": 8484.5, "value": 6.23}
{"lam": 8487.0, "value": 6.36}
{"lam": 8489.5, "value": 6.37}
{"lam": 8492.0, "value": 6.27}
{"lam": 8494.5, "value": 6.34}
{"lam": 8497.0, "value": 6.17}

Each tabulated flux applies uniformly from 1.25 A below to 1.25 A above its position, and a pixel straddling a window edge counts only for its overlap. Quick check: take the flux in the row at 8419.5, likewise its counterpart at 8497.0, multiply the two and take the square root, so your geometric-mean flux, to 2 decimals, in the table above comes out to 6.35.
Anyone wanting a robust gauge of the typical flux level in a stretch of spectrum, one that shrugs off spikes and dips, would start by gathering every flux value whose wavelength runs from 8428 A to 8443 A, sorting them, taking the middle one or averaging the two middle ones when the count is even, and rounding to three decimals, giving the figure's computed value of 6.210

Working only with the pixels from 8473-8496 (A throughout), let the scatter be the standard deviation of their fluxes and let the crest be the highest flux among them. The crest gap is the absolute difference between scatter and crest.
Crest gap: 6.36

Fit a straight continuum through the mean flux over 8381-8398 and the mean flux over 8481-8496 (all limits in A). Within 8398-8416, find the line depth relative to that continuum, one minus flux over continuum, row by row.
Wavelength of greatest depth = 8414.5 A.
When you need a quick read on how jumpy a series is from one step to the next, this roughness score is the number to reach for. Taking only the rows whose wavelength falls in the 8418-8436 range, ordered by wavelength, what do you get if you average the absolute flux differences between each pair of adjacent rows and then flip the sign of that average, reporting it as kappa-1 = -0.165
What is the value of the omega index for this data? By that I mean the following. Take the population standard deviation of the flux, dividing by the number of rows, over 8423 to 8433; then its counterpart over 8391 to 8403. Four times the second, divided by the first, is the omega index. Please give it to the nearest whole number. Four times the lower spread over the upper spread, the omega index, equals 4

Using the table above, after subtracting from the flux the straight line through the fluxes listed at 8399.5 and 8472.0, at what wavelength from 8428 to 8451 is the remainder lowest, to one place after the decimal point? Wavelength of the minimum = 8437.0 A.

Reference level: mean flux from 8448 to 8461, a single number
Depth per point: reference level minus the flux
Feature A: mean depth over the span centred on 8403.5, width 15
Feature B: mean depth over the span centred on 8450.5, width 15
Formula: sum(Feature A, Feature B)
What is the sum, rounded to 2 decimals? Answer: -0.06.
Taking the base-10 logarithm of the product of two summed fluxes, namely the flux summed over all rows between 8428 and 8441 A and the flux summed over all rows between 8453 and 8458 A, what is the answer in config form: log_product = 2.6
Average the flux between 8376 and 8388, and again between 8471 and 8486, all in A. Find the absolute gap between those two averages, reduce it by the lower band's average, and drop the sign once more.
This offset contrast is 6.35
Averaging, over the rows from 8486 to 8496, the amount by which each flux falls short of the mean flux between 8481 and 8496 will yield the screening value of 0.00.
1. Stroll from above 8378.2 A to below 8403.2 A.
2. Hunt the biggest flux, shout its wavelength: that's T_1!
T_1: 8402.0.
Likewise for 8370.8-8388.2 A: 8387.0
